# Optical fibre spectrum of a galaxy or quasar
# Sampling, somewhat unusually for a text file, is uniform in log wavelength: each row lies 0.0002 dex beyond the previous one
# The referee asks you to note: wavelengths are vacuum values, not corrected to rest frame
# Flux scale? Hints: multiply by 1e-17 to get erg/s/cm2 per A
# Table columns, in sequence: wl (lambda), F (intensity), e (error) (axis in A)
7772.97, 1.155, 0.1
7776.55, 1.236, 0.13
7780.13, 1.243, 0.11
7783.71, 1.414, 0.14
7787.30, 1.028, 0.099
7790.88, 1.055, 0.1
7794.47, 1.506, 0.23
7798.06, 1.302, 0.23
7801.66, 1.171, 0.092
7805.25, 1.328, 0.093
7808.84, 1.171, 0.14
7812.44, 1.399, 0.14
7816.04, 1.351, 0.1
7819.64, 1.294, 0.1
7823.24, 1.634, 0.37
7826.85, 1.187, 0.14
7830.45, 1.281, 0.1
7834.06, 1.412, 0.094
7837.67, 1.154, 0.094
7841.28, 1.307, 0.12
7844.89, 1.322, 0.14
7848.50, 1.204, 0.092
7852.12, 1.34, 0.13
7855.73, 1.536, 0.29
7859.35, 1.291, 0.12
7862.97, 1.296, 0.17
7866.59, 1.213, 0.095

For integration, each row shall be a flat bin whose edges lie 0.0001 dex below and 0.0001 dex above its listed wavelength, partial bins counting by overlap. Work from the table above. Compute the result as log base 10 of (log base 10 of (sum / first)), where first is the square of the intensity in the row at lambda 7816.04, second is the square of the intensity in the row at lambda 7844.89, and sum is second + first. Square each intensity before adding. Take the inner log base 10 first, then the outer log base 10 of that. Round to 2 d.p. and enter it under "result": -0.54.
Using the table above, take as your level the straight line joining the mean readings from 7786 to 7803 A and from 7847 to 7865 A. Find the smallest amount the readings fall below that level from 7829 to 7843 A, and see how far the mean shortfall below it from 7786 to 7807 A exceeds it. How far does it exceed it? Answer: 0.11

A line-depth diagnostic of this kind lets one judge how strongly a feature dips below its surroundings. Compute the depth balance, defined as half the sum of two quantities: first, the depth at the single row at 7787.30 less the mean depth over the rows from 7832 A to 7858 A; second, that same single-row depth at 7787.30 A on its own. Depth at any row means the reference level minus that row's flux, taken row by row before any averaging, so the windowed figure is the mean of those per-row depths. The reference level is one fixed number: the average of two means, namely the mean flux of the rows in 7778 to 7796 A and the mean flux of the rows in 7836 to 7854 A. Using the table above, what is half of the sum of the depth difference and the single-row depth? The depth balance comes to 0.26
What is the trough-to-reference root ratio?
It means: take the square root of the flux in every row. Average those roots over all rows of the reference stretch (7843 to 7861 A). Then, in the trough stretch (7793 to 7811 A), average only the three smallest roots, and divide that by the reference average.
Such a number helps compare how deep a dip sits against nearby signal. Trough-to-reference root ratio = 0.953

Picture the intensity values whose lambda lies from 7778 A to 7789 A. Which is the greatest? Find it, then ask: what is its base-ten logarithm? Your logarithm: 0.15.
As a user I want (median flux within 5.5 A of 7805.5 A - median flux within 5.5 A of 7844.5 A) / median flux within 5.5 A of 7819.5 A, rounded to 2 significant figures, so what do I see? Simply -0.10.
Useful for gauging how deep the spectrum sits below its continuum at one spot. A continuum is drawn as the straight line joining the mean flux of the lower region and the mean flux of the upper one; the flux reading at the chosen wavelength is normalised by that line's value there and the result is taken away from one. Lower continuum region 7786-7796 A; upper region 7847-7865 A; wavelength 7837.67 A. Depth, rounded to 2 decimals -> 0.11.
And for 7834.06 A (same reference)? -0.10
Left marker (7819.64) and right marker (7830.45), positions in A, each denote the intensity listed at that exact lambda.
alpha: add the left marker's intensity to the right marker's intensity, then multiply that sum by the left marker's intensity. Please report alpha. 3.3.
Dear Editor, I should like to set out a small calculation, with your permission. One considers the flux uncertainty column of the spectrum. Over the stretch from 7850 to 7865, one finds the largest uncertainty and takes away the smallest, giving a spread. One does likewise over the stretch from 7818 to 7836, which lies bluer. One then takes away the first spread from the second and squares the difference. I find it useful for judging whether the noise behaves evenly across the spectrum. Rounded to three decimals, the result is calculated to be 0.011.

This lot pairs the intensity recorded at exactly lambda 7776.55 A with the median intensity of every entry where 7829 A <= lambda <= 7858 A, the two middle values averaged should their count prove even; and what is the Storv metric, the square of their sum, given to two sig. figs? 6.5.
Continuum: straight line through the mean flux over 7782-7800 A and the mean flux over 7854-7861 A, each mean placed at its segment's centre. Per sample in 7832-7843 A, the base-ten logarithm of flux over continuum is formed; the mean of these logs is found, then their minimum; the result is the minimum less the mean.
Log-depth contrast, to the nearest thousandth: -0.047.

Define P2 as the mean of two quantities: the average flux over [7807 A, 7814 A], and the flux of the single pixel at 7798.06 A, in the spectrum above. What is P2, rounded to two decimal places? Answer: 1.29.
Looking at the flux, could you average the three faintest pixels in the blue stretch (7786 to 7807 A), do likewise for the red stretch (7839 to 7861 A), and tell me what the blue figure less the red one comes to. -0.183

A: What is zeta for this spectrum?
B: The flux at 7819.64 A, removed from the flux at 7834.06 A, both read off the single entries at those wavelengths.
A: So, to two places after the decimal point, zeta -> 0.12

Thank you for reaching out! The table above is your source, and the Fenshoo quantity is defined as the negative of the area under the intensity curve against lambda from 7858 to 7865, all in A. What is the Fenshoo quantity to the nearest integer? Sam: -9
